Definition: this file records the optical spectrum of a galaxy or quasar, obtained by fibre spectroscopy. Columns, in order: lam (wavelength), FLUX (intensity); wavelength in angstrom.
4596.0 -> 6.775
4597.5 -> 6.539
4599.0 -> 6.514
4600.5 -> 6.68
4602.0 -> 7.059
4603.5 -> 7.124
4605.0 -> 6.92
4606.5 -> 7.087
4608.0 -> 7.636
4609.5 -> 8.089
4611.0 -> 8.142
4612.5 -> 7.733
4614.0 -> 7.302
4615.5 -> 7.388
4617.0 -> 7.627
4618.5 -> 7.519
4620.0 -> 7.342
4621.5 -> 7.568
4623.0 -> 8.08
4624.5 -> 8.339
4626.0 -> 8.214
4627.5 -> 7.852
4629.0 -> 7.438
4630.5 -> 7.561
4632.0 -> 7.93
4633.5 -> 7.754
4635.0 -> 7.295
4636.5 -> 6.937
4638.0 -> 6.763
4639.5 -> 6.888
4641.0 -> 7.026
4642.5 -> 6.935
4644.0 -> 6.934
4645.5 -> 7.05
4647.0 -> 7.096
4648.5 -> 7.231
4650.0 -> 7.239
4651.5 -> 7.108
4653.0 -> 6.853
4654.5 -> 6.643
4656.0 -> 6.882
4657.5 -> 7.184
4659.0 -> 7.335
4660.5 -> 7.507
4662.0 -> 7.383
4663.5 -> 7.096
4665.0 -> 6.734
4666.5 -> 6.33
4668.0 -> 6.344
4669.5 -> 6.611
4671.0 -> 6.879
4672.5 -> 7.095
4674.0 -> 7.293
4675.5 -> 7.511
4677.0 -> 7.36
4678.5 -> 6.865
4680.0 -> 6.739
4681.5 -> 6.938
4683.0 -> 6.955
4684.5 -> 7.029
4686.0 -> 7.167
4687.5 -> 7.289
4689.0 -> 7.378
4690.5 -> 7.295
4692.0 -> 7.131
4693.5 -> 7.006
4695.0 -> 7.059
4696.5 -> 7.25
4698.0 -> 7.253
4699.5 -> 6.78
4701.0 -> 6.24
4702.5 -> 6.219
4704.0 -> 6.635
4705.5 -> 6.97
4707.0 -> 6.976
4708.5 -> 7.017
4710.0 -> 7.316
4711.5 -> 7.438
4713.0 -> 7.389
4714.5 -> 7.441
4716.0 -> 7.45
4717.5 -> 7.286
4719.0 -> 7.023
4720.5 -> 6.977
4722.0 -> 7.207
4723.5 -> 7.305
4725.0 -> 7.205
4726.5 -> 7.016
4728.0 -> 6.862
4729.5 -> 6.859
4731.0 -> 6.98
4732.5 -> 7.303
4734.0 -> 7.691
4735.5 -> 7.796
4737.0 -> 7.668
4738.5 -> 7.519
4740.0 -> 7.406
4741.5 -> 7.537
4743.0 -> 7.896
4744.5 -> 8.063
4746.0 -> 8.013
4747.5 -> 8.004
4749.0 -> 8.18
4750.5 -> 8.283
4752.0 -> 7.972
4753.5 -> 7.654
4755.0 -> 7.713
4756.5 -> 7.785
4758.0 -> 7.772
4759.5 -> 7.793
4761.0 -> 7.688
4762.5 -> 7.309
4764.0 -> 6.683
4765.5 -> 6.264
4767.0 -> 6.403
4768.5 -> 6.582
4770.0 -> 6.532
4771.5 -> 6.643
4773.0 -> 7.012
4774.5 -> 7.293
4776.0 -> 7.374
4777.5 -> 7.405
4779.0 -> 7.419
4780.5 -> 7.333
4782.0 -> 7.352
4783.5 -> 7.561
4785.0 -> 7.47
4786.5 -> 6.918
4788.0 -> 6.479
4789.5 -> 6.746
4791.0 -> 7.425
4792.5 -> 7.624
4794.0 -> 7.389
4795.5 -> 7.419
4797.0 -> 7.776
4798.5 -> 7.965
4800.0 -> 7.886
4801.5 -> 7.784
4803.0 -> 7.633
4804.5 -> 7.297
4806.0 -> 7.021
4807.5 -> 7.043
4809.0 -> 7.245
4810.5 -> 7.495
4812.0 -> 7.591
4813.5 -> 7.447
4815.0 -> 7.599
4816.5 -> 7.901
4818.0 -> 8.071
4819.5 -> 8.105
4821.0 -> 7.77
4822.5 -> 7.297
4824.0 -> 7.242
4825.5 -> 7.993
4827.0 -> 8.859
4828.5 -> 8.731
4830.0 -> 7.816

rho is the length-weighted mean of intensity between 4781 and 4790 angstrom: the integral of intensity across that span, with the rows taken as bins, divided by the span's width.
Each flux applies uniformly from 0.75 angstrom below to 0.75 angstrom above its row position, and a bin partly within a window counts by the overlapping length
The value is 7.10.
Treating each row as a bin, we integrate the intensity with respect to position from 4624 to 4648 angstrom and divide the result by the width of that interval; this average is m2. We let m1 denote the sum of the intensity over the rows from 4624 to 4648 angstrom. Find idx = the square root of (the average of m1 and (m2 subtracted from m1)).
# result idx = 10.7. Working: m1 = 118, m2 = 7.36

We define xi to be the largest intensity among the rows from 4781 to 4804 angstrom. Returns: 7.965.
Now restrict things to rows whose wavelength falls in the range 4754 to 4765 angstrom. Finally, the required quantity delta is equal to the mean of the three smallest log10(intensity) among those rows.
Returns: 0.858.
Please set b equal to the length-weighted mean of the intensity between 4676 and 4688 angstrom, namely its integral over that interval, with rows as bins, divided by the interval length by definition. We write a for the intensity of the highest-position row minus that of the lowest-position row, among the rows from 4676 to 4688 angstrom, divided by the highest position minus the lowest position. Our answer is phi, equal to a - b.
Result -7.1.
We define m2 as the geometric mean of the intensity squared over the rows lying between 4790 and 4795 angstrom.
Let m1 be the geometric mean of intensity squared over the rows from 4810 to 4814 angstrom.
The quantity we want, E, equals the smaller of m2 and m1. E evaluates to 56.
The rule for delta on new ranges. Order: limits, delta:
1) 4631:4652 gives 0.836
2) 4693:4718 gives 0.804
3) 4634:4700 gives 0.808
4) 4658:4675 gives 0.808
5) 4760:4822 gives 0.805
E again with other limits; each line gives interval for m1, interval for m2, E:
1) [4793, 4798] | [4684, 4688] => 51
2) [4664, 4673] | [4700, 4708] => 44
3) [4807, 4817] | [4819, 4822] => 56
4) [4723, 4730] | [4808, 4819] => 50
